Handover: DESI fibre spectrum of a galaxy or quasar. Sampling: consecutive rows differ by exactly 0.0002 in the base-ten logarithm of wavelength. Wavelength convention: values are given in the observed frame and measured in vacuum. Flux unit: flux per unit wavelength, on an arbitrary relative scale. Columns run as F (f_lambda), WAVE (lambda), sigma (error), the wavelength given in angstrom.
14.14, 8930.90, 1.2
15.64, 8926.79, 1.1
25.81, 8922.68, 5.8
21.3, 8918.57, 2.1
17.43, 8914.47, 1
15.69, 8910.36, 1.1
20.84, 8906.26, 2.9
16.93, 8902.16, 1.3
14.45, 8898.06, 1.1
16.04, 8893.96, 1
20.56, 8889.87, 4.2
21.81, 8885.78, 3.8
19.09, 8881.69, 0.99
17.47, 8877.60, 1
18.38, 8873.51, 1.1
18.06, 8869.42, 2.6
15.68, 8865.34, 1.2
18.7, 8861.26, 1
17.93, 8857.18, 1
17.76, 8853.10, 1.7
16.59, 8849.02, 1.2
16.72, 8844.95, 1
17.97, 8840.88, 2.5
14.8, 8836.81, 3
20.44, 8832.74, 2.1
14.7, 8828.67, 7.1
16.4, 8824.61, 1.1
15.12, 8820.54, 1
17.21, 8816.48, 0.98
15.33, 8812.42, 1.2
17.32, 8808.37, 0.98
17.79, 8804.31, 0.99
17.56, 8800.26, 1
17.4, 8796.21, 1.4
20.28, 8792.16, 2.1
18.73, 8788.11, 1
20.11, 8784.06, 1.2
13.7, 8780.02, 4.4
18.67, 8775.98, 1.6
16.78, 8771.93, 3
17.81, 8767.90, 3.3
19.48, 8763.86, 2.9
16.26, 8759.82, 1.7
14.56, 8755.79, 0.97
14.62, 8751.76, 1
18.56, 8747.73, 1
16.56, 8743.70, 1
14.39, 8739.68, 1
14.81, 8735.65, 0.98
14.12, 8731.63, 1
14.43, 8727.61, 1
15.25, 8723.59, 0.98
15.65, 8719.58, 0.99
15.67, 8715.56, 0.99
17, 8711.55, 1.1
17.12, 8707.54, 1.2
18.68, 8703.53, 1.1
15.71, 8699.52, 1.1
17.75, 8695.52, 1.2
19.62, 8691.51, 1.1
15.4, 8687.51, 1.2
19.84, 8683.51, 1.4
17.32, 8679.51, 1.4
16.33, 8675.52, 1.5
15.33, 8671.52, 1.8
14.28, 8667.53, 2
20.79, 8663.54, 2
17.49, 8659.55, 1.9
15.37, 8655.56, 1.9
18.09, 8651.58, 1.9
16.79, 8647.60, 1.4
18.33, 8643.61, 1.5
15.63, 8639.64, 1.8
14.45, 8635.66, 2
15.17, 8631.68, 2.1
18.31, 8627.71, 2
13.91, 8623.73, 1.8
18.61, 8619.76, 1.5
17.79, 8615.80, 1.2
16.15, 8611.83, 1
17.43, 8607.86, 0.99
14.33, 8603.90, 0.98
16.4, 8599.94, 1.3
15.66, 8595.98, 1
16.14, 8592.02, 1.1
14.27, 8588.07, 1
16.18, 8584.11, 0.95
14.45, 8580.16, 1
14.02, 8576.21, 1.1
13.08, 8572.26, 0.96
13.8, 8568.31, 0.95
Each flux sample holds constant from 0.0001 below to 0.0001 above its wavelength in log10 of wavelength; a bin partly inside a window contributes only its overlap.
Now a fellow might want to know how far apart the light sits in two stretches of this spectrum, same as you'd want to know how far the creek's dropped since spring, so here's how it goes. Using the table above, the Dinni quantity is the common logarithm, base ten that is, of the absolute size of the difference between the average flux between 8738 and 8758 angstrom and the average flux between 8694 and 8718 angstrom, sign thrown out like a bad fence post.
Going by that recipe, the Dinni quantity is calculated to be 0.1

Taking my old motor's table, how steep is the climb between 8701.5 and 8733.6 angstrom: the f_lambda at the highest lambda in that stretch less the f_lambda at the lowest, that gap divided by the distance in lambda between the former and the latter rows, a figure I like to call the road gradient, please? -0.16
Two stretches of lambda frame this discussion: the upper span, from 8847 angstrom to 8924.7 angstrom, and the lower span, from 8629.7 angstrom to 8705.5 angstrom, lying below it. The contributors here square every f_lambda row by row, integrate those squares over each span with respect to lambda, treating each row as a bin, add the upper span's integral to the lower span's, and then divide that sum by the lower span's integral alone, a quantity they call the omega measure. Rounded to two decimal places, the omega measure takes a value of 2.22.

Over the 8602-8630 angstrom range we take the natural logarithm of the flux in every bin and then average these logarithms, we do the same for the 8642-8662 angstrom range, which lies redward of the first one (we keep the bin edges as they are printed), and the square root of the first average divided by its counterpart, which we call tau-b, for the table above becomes 0.99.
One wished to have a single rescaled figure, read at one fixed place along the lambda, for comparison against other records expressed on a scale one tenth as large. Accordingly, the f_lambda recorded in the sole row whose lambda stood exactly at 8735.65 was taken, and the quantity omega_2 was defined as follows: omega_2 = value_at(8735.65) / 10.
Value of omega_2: 1.48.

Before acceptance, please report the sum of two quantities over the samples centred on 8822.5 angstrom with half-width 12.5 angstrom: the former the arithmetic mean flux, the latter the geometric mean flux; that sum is 33.0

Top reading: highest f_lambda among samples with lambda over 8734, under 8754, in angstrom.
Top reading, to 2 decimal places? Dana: 18.56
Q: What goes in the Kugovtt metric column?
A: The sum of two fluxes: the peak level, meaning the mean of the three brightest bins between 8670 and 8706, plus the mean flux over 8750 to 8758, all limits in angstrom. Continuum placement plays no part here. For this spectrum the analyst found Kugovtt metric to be 34.0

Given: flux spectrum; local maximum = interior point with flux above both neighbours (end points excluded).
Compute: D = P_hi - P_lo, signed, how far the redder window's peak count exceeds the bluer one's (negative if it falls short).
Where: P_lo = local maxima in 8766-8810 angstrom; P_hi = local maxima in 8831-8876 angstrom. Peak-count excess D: -2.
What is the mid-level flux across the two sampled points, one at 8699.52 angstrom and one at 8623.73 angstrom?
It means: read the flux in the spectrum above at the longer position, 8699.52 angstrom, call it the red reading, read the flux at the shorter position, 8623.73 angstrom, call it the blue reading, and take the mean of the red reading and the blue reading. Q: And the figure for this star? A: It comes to 14.8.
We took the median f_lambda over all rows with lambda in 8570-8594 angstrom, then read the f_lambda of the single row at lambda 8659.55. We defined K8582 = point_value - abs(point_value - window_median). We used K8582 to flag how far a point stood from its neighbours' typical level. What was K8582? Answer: 14.4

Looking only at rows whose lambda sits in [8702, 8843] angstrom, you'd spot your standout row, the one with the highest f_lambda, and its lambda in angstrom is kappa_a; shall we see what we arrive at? 8832.74 angstrom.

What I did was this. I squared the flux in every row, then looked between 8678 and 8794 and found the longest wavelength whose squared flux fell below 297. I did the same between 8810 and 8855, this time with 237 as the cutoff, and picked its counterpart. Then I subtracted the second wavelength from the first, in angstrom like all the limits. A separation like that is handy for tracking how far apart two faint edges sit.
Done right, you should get -56.8 angstrom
